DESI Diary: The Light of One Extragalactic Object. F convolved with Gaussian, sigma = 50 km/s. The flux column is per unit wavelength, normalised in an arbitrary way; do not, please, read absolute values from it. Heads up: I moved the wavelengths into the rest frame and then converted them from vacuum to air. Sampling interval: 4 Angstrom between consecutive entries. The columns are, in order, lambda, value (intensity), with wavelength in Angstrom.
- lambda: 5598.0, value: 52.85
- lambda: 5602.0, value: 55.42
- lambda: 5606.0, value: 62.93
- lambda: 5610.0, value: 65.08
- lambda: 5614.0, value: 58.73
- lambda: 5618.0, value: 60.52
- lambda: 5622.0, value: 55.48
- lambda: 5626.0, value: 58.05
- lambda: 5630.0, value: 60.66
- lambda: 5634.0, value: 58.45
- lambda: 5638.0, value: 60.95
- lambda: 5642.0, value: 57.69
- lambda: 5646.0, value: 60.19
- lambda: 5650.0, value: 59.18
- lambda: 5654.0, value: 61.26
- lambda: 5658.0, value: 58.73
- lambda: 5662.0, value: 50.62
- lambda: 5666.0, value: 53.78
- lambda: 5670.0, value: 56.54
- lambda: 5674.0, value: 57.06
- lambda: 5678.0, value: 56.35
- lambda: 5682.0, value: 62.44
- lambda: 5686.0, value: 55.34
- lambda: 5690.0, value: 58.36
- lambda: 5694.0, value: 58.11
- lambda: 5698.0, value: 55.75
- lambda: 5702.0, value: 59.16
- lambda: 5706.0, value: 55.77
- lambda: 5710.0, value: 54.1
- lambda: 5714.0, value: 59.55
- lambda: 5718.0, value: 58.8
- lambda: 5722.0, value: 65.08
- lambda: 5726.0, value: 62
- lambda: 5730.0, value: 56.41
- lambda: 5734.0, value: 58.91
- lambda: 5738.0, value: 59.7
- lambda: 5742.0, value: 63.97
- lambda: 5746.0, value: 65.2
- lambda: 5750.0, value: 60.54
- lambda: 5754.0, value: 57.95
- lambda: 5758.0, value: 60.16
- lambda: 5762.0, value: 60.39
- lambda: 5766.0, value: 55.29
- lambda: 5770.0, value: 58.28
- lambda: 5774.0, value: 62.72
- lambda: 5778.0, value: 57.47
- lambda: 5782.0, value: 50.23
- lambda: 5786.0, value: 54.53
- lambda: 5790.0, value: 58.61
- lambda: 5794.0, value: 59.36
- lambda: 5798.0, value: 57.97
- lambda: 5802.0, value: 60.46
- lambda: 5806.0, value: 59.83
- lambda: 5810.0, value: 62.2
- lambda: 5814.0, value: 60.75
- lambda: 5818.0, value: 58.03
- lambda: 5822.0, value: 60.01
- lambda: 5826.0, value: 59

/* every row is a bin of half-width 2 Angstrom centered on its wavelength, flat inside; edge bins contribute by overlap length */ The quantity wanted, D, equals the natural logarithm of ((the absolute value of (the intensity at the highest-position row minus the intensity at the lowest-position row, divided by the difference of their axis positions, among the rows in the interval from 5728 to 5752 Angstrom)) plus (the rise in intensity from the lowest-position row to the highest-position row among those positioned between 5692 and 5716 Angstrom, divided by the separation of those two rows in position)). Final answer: -1.3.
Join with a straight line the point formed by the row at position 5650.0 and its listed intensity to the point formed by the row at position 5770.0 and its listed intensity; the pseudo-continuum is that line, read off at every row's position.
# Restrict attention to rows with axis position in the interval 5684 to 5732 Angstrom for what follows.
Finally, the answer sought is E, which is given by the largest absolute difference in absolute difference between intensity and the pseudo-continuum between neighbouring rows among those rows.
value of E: 6.3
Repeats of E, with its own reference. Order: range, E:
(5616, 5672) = 8.1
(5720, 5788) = 7.2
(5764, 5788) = 7.2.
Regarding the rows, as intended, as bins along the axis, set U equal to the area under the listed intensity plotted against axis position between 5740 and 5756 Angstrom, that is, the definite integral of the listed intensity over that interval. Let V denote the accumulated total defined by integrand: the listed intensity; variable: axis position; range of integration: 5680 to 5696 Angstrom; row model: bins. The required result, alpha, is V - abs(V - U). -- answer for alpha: 883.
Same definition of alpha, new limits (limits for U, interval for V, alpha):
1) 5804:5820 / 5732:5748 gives 963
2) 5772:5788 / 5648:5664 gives 900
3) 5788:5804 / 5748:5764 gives 946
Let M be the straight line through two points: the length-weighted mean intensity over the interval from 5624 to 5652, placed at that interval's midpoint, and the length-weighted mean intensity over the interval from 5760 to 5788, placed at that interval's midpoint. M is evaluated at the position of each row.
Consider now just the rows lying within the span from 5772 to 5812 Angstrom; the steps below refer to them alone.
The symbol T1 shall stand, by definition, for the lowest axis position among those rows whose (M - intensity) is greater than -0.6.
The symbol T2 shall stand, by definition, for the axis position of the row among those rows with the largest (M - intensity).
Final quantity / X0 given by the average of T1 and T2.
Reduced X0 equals 5780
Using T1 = 5778.0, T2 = 5782.0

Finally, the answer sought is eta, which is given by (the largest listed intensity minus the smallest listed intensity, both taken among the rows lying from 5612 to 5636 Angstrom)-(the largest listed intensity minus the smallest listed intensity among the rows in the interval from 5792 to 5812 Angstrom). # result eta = 1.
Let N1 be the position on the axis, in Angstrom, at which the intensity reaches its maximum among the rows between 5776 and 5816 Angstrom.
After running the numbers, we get 5810.0 Angstrom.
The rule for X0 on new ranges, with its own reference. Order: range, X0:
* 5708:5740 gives 5710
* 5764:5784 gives 5774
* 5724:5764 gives 5730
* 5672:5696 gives 5680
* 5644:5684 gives 5656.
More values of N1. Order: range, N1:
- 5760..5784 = 5774.0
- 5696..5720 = 5714.0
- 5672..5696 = 5682.0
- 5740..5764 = 5746.0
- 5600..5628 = 5610.0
